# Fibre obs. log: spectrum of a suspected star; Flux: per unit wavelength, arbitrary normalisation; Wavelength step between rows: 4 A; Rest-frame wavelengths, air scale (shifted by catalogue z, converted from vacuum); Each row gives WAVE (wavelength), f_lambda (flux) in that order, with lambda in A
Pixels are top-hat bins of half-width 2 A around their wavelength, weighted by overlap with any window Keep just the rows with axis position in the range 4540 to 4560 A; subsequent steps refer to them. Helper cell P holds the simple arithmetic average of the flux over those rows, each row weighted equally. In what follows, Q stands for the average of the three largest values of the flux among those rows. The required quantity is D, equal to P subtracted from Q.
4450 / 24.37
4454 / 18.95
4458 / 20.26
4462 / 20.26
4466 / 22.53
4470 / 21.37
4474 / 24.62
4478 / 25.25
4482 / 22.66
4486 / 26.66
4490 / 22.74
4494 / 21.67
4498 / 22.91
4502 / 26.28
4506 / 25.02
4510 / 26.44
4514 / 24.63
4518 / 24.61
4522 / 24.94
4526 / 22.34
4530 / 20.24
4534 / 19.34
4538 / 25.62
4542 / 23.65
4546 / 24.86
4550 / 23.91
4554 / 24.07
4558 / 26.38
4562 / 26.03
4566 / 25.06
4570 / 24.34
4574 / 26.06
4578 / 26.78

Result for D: 0.5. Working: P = 24.6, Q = 25.1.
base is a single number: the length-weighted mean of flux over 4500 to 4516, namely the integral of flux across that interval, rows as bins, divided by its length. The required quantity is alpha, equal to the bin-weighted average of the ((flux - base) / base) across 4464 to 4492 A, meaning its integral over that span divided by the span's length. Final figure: -0.074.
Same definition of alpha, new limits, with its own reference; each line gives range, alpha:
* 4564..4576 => -0.017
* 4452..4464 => -0.225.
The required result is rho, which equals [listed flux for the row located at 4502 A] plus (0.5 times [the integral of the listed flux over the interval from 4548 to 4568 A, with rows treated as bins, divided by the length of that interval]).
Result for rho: 38.8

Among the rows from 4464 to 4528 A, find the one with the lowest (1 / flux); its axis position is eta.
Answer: 4486 A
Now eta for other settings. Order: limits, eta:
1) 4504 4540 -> 4510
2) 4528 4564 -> 4558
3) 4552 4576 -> 4558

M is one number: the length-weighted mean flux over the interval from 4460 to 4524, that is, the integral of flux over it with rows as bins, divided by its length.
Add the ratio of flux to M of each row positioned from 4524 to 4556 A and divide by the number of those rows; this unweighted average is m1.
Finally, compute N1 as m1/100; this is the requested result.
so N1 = 0.0096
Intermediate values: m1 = 0.96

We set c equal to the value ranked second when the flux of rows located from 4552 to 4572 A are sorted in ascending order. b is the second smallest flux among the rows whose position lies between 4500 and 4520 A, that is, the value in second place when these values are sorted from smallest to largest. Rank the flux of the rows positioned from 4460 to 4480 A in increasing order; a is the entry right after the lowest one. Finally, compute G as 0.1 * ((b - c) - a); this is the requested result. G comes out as -2.1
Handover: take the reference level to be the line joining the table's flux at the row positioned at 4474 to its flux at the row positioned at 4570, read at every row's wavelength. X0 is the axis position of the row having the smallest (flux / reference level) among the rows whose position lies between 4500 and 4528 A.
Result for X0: 4526 A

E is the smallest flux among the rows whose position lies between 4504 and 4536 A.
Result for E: 19.34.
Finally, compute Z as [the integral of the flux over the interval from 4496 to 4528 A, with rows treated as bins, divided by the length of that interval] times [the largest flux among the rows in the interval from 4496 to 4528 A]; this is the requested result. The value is 652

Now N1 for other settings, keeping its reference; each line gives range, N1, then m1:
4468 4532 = 0.0100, 1.00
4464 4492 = 0.0099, 0.99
